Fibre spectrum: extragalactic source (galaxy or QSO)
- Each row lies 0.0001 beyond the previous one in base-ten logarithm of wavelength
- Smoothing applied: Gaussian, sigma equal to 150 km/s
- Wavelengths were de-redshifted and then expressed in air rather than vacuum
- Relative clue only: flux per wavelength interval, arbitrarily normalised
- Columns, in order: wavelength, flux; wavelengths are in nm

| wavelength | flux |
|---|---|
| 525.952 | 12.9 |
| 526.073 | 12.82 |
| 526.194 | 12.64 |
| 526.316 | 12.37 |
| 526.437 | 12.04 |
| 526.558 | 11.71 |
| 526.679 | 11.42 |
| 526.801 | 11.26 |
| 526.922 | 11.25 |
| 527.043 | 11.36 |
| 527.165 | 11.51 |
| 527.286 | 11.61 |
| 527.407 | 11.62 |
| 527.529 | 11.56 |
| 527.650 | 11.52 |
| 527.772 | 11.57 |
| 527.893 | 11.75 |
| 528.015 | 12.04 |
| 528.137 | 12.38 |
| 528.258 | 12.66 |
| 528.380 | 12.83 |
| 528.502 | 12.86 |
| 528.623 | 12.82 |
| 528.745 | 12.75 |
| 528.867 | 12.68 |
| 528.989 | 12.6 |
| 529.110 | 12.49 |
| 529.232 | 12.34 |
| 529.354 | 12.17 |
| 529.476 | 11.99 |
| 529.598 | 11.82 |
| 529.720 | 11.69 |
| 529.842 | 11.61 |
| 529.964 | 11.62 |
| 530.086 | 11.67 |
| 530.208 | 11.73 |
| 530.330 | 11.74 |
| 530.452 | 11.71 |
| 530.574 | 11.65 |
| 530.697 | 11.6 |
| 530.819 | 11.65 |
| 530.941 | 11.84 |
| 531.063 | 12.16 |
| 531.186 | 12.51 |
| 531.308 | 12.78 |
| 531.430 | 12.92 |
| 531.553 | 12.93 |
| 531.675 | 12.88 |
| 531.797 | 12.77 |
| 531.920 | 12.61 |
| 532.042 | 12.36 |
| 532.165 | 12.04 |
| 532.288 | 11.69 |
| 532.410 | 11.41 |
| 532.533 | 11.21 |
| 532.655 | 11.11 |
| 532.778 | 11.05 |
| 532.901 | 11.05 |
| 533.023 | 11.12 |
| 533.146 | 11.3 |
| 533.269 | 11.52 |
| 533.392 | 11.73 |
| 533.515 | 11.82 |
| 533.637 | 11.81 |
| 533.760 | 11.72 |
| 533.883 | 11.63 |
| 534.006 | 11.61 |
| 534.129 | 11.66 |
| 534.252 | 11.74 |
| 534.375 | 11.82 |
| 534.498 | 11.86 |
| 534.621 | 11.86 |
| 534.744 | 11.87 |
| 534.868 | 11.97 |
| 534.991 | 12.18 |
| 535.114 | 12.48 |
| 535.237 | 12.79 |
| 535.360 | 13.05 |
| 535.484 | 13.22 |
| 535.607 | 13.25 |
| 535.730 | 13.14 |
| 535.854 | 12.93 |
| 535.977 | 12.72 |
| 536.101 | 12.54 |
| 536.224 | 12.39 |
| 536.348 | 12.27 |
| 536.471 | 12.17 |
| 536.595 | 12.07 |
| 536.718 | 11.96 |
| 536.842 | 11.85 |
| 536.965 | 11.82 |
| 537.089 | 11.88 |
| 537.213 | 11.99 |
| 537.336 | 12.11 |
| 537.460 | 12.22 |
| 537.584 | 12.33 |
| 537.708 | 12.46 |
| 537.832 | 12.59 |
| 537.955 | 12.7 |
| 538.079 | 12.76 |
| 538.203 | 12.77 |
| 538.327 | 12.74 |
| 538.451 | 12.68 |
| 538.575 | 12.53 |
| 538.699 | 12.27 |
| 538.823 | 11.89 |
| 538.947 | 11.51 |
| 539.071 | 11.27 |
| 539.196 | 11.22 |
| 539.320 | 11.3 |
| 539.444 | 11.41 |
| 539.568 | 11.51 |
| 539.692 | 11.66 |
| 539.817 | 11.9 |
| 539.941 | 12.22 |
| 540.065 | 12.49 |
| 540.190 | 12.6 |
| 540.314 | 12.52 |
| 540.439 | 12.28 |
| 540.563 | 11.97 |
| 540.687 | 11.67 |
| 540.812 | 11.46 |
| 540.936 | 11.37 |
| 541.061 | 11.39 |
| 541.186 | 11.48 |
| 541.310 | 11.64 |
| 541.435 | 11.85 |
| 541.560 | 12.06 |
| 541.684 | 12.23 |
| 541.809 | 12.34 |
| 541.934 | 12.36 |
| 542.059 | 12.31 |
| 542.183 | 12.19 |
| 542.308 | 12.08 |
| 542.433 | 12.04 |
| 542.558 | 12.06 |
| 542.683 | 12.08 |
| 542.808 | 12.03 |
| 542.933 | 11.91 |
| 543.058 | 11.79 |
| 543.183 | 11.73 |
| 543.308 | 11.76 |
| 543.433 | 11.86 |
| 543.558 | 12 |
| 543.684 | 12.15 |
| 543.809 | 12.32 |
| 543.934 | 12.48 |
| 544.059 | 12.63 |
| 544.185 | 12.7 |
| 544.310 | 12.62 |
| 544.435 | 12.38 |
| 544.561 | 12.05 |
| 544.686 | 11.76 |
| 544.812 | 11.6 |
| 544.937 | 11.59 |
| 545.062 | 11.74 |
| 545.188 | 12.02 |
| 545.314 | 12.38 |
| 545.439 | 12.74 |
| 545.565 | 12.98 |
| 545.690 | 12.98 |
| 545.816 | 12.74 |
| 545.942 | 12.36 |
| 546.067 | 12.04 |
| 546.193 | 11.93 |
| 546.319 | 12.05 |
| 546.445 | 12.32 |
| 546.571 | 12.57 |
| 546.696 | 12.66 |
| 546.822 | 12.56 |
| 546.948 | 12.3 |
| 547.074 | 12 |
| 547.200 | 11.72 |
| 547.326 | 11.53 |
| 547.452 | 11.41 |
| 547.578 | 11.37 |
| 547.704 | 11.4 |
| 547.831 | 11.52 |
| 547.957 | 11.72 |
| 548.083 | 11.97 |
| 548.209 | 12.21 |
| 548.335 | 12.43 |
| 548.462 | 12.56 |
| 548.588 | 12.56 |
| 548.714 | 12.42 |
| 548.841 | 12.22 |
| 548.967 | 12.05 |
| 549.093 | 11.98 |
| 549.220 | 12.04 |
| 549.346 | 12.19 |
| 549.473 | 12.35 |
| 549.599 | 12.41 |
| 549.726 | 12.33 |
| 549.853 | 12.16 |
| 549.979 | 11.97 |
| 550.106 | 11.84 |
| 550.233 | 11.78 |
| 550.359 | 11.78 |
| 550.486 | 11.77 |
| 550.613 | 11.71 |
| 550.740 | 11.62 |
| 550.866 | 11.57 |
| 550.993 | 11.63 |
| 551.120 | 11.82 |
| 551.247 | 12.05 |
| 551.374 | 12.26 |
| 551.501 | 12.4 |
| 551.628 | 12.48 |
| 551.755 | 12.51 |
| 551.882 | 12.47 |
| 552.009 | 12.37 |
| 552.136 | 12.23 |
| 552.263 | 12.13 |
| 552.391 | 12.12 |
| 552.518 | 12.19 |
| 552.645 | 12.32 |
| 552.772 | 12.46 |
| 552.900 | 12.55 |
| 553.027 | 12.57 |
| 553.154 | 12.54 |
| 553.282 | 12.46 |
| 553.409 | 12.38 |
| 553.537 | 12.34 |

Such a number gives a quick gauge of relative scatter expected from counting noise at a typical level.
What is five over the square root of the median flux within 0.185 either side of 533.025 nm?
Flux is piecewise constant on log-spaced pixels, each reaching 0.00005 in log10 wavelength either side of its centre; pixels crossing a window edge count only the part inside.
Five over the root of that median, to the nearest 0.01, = 1.50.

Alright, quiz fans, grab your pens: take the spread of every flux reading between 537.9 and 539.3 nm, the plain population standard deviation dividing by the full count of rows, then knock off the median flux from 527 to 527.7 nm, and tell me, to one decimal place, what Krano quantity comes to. -10.9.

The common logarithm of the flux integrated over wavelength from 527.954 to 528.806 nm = 1.03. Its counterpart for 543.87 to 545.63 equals 1.33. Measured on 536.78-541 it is 1.71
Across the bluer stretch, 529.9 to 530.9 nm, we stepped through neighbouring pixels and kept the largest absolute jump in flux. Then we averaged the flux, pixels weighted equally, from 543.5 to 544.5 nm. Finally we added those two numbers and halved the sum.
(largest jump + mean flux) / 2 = 6.2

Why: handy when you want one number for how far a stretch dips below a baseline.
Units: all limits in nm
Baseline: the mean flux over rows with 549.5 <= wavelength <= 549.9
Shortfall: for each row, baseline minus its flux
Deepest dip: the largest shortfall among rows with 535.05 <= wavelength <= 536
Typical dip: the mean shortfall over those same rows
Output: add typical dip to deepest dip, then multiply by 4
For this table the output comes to -3.3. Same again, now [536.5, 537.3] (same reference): 3.4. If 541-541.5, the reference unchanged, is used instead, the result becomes 6.5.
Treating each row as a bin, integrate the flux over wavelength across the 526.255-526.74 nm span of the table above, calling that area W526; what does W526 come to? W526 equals 5.76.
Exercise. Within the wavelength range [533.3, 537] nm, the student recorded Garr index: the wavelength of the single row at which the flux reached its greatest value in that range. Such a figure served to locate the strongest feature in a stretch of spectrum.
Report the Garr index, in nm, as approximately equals 535.607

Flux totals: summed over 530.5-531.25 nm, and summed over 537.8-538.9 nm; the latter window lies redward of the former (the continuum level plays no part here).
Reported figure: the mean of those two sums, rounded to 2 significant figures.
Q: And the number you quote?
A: 92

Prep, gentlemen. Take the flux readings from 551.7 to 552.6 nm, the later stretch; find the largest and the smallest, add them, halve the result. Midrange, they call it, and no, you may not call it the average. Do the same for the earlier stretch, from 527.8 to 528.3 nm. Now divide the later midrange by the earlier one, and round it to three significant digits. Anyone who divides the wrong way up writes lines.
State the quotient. 1.01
